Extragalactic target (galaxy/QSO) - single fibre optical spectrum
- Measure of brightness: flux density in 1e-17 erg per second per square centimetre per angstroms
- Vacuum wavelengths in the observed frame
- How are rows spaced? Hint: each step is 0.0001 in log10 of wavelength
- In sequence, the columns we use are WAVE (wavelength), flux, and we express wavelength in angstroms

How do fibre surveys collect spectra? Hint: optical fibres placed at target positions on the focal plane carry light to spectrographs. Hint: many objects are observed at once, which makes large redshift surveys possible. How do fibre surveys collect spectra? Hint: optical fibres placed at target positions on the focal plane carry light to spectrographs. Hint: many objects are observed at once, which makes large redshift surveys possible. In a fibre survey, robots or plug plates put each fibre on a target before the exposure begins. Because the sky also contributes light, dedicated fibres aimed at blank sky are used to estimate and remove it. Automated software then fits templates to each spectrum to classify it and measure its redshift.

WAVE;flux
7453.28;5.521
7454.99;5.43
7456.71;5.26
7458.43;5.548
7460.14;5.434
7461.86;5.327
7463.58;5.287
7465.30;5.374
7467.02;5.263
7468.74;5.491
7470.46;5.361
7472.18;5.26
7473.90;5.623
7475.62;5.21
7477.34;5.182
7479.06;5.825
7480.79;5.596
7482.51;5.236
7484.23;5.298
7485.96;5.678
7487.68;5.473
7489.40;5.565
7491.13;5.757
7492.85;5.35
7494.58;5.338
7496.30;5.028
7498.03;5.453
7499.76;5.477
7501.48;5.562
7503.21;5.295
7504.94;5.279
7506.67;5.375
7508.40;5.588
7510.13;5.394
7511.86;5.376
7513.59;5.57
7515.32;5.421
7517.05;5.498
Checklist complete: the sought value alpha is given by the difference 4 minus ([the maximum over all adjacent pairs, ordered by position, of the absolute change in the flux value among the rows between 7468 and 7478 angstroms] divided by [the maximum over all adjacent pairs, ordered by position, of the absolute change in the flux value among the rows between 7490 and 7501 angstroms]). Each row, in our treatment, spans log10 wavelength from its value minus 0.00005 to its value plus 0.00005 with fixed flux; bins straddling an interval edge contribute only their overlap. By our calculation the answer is 3.0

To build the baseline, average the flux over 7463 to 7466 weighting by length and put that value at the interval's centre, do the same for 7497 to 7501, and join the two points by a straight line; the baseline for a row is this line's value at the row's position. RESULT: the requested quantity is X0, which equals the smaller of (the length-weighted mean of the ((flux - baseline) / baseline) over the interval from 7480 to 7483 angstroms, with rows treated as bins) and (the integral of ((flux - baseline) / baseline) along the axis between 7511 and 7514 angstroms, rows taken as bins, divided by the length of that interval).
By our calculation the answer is -0.0087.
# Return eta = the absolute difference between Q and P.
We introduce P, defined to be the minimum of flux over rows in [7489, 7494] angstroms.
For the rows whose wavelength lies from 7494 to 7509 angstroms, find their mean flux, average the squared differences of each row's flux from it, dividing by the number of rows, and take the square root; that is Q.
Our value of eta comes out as 5.19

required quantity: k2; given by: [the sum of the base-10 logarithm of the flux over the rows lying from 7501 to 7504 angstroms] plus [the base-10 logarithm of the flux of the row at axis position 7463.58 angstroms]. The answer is 2.19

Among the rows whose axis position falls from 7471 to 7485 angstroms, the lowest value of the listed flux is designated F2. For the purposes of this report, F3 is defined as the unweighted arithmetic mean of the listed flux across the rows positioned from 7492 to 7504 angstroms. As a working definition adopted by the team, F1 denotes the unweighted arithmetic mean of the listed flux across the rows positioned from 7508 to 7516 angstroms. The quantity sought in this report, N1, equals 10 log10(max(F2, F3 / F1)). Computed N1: 7.14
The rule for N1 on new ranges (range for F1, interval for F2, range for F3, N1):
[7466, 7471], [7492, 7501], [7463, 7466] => 7.01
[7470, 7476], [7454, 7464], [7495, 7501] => 7.21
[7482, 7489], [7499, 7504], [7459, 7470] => 7.24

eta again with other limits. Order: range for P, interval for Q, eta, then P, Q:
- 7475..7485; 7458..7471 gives 5.09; 5.182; 0.09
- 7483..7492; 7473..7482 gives 5.05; 5.298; 0.25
